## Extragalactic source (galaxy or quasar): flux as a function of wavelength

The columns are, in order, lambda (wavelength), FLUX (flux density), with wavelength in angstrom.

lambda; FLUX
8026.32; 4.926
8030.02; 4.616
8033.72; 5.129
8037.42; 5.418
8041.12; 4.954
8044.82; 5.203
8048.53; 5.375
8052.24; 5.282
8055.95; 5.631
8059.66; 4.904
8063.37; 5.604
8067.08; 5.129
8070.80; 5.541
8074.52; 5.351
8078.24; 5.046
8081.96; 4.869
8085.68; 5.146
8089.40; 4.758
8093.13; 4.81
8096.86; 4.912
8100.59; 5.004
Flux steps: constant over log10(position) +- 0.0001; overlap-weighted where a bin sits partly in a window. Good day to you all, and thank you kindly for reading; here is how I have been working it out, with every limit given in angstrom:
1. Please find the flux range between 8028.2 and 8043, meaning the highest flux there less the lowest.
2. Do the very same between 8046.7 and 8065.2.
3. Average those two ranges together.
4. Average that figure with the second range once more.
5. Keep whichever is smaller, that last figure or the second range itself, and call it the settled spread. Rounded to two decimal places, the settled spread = 0.73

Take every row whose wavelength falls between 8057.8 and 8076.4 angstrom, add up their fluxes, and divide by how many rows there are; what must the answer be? 5.31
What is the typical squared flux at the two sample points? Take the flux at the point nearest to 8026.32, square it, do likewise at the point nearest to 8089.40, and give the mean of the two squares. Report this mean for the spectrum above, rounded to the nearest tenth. 23.5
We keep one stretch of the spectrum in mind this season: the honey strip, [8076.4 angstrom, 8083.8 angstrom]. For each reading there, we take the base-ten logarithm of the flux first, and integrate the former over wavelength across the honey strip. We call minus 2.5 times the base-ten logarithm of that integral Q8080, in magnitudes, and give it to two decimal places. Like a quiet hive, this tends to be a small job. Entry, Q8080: -1.78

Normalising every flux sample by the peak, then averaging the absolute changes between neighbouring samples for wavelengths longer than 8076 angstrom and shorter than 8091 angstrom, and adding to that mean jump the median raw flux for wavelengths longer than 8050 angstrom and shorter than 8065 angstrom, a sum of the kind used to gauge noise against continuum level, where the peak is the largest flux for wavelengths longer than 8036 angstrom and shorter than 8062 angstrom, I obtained 5.49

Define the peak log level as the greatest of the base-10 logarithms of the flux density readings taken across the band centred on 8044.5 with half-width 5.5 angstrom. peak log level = 0.730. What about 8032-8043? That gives 0.734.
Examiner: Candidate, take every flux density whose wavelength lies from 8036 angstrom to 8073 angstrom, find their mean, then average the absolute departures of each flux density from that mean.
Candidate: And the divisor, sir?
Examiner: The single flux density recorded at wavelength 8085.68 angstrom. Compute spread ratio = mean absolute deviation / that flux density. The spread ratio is 0.0408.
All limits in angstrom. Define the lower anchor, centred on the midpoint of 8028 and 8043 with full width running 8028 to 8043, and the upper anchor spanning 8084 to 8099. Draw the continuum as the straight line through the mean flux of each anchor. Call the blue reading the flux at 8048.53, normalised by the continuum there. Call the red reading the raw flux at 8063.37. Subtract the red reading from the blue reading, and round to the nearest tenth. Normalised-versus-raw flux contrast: -4.5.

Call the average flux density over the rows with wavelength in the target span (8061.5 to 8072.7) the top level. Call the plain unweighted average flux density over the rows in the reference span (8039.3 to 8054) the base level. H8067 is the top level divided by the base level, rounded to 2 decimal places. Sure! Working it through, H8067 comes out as 1.04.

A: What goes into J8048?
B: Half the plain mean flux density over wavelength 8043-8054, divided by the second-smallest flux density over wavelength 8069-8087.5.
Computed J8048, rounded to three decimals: 0.524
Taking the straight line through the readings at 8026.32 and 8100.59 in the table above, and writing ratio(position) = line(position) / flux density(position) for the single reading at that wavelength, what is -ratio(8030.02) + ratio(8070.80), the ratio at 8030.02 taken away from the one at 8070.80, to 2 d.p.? -0.17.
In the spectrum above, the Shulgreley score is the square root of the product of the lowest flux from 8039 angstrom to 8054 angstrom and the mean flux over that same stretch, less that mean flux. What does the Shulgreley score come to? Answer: -0.13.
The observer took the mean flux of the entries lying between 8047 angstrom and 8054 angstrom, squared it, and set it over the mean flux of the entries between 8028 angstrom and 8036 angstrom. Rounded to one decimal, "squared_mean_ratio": 5.8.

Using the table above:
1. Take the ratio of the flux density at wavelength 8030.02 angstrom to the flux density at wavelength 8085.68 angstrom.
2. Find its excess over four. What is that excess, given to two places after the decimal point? -3.10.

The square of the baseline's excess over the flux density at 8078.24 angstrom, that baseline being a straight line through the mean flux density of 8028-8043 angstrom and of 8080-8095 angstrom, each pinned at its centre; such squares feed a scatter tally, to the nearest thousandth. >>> 0.016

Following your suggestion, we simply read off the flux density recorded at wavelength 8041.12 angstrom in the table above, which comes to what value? 4.954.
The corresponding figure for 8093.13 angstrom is 4.81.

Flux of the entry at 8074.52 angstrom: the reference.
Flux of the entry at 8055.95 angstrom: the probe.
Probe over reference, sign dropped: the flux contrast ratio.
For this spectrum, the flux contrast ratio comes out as 1.05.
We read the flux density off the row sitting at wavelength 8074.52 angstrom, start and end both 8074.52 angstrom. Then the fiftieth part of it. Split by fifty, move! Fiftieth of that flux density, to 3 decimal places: 0.107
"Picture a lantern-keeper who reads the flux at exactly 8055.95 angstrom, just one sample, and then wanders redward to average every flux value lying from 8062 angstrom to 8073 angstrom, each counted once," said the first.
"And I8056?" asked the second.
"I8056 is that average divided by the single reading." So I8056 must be 0.96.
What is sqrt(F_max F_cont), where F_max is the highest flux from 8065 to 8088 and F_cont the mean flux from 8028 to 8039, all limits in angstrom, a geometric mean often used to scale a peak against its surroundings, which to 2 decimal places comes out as 5.29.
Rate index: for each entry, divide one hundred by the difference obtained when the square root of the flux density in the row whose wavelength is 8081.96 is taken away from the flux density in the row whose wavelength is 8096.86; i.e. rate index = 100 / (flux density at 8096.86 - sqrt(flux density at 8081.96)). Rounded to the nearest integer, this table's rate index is 37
